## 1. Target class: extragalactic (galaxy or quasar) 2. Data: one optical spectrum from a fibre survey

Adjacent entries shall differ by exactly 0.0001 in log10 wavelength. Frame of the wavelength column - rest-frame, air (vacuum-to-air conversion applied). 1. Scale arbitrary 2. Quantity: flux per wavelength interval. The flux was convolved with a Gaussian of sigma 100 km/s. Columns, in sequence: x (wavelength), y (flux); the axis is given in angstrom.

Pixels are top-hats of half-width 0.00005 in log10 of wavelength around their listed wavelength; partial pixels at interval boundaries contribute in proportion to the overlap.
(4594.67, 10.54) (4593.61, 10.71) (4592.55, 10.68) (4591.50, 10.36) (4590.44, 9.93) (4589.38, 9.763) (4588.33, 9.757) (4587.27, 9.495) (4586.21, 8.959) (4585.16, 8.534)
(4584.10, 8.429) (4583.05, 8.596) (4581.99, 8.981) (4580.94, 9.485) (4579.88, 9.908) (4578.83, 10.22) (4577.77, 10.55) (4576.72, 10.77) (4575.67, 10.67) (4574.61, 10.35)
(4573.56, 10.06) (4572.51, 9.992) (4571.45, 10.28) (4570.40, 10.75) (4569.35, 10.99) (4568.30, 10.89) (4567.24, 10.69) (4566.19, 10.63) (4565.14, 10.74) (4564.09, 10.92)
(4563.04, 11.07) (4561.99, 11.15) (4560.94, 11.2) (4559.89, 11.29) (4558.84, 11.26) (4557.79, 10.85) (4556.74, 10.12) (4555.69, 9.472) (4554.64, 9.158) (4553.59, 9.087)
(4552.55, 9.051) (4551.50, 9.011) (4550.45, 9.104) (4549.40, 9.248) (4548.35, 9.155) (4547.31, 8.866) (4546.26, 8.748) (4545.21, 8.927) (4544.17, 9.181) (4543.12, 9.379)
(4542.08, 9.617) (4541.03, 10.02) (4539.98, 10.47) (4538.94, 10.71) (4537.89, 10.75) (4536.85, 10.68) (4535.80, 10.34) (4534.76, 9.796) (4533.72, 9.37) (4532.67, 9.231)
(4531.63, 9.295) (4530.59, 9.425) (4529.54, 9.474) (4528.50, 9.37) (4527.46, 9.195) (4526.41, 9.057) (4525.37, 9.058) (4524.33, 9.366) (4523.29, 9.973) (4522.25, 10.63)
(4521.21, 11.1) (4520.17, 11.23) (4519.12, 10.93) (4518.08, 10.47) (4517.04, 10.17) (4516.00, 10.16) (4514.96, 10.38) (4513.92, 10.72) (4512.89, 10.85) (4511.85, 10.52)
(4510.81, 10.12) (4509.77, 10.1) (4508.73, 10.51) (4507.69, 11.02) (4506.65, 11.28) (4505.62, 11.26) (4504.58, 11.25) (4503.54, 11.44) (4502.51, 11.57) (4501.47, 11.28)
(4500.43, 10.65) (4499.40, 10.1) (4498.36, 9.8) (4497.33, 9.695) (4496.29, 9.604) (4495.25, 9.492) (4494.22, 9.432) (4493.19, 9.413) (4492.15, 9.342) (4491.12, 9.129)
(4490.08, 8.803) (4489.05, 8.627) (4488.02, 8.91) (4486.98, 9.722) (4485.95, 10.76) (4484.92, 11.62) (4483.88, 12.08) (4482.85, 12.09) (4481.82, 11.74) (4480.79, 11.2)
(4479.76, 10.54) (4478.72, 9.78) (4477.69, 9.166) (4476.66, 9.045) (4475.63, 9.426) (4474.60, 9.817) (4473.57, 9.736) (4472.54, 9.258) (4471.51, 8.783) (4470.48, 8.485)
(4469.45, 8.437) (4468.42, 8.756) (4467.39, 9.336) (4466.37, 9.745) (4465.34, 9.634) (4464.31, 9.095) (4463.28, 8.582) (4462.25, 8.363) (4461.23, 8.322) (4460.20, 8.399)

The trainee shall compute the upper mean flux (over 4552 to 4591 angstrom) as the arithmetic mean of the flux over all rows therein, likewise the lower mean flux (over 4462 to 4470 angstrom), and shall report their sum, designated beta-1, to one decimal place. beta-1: 19.1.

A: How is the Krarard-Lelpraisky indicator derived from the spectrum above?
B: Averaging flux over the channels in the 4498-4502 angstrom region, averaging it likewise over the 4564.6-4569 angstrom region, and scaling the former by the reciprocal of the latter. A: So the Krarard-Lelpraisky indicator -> 0.97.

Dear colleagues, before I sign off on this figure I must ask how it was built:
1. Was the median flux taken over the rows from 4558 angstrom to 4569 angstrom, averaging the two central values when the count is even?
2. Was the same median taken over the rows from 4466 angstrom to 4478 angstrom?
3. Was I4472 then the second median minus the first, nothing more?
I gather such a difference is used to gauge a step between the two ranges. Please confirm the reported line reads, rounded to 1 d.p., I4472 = -1.8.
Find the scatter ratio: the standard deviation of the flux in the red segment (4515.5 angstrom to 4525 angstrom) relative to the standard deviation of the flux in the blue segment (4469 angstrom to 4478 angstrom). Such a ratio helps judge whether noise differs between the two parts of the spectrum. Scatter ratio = 1.2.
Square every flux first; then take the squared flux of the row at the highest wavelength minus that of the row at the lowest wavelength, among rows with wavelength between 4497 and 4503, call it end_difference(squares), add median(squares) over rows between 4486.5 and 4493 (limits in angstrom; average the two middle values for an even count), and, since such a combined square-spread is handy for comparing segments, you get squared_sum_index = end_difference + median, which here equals 121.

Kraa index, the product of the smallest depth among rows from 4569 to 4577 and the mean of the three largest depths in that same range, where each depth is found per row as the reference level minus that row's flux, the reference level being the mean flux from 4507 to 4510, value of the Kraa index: -0.2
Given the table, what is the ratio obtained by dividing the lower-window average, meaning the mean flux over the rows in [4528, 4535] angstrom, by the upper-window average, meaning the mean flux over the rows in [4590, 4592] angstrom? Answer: 0.93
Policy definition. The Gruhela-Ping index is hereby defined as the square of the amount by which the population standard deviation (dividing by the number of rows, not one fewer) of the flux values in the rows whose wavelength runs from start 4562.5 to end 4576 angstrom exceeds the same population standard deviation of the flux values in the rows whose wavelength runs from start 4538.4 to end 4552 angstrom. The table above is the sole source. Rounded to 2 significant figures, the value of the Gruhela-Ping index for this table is 0.069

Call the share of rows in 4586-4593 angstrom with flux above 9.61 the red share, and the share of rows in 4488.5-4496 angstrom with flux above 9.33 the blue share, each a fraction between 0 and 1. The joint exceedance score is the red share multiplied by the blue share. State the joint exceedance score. 0.41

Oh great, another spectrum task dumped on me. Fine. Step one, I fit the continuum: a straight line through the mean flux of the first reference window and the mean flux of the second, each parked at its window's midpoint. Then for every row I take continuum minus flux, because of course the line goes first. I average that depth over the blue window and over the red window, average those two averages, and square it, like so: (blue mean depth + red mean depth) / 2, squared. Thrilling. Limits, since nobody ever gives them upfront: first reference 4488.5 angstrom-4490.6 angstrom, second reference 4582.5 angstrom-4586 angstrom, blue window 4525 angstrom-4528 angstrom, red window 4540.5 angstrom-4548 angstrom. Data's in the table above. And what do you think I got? 0.3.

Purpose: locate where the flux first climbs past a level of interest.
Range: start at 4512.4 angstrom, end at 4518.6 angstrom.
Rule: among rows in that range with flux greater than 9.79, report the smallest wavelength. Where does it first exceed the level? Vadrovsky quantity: 4512.89 angstrom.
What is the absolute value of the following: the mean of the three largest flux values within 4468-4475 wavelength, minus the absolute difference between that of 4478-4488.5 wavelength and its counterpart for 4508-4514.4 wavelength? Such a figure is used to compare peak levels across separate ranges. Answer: 8.3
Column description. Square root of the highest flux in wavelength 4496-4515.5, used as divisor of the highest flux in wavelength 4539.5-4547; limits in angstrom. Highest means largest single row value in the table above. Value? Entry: 3.1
